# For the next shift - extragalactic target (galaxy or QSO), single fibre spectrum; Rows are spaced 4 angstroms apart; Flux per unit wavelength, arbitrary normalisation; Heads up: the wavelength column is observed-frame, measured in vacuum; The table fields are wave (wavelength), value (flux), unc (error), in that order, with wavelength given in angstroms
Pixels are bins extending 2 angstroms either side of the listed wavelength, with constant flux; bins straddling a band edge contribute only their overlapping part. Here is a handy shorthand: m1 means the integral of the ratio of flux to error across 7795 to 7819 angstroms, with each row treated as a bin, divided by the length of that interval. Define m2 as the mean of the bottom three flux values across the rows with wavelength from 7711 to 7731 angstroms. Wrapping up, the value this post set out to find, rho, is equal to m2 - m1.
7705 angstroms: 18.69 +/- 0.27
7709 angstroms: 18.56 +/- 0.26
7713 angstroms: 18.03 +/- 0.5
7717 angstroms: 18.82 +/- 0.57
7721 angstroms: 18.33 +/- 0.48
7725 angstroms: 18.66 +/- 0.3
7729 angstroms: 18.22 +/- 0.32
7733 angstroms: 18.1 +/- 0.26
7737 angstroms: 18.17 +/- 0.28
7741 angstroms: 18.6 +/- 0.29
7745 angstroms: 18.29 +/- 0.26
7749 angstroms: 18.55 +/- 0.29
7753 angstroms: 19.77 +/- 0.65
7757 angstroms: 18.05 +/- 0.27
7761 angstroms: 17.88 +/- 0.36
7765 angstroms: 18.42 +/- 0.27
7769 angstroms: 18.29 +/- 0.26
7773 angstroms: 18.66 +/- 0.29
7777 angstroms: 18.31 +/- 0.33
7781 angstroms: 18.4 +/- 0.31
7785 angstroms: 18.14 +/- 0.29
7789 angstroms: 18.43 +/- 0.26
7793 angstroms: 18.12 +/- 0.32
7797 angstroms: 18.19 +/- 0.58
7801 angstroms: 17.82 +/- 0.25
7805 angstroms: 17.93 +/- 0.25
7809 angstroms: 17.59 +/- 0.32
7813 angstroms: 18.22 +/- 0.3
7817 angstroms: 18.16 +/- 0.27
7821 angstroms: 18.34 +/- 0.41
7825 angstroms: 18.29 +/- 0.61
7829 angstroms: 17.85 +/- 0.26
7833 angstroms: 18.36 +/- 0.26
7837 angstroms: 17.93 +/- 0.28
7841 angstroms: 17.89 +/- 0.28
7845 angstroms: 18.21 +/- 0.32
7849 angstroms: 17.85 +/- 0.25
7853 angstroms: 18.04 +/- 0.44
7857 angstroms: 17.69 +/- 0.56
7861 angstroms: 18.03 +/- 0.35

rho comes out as -41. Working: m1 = 59.6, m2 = 18.2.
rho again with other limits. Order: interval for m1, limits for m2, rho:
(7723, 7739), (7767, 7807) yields -45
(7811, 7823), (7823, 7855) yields -40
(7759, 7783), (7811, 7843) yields -43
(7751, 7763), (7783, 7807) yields -31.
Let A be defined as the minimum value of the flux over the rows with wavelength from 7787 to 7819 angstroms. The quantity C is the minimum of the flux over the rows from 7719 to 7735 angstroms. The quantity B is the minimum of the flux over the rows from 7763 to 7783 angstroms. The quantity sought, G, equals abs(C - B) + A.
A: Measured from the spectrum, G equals 17.8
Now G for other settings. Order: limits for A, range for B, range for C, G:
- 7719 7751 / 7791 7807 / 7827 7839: 18.1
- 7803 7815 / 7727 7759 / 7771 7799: 17.7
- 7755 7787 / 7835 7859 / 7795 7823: 18.0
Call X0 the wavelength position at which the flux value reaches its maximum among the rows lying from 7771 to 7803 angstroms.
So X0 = 7773 angstroms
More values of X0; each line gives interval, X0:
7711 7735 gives 7717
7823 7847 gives 7833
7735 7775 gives 7753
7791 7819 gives 7813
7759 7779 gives 7773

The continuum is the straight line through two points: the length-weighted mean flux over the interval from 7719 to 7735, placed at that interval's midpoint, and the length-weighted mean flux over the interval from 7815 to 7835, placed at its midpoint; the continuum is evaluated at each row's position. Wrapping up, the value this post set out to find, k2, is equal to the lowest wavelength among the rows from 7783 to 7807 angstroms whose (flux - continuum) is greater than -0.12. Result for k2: 7785 angstroms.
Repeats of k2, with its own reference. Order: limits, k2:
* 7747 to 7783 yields 7749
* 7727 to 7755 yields 7729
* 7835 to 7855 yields 7845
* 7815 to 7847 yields 7817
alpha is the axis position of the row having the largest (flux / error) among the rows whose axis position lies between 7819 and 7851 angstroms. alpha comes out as 7849 angstroms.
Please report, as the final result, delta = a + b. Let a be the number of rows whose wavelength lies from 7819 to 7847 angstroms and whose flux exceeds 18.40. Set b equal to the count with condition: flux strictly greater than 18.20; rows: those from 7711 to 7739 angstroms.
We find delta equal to 4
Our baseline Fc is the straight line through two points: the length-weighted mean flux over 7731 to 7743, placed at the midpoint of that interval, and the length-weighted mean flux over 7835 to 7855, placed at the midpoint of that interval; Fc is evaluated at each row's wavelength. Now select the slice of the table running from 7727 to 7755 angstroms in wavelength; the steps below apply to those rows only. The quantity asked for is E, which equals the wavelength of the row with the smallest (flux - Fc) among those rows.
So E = 7733 angstroms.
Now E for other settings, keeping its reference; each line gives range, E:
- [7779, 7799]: 7785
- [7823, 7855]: 7829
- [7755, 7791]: 7761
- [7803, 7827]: 7809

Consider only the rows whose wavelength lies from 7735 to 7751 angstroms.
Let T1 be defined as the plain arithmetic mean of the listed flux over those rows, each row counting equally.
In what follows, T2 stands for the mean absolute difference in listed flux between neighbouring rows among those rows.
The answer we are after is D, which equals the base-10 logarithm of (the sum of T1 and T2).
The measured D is 1.27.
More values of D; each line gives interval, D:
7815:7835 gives 1.27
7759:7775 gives 1.27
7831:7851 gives 1.26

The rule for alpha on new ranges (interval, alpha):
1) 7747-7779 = 7769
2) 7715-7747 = 7745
